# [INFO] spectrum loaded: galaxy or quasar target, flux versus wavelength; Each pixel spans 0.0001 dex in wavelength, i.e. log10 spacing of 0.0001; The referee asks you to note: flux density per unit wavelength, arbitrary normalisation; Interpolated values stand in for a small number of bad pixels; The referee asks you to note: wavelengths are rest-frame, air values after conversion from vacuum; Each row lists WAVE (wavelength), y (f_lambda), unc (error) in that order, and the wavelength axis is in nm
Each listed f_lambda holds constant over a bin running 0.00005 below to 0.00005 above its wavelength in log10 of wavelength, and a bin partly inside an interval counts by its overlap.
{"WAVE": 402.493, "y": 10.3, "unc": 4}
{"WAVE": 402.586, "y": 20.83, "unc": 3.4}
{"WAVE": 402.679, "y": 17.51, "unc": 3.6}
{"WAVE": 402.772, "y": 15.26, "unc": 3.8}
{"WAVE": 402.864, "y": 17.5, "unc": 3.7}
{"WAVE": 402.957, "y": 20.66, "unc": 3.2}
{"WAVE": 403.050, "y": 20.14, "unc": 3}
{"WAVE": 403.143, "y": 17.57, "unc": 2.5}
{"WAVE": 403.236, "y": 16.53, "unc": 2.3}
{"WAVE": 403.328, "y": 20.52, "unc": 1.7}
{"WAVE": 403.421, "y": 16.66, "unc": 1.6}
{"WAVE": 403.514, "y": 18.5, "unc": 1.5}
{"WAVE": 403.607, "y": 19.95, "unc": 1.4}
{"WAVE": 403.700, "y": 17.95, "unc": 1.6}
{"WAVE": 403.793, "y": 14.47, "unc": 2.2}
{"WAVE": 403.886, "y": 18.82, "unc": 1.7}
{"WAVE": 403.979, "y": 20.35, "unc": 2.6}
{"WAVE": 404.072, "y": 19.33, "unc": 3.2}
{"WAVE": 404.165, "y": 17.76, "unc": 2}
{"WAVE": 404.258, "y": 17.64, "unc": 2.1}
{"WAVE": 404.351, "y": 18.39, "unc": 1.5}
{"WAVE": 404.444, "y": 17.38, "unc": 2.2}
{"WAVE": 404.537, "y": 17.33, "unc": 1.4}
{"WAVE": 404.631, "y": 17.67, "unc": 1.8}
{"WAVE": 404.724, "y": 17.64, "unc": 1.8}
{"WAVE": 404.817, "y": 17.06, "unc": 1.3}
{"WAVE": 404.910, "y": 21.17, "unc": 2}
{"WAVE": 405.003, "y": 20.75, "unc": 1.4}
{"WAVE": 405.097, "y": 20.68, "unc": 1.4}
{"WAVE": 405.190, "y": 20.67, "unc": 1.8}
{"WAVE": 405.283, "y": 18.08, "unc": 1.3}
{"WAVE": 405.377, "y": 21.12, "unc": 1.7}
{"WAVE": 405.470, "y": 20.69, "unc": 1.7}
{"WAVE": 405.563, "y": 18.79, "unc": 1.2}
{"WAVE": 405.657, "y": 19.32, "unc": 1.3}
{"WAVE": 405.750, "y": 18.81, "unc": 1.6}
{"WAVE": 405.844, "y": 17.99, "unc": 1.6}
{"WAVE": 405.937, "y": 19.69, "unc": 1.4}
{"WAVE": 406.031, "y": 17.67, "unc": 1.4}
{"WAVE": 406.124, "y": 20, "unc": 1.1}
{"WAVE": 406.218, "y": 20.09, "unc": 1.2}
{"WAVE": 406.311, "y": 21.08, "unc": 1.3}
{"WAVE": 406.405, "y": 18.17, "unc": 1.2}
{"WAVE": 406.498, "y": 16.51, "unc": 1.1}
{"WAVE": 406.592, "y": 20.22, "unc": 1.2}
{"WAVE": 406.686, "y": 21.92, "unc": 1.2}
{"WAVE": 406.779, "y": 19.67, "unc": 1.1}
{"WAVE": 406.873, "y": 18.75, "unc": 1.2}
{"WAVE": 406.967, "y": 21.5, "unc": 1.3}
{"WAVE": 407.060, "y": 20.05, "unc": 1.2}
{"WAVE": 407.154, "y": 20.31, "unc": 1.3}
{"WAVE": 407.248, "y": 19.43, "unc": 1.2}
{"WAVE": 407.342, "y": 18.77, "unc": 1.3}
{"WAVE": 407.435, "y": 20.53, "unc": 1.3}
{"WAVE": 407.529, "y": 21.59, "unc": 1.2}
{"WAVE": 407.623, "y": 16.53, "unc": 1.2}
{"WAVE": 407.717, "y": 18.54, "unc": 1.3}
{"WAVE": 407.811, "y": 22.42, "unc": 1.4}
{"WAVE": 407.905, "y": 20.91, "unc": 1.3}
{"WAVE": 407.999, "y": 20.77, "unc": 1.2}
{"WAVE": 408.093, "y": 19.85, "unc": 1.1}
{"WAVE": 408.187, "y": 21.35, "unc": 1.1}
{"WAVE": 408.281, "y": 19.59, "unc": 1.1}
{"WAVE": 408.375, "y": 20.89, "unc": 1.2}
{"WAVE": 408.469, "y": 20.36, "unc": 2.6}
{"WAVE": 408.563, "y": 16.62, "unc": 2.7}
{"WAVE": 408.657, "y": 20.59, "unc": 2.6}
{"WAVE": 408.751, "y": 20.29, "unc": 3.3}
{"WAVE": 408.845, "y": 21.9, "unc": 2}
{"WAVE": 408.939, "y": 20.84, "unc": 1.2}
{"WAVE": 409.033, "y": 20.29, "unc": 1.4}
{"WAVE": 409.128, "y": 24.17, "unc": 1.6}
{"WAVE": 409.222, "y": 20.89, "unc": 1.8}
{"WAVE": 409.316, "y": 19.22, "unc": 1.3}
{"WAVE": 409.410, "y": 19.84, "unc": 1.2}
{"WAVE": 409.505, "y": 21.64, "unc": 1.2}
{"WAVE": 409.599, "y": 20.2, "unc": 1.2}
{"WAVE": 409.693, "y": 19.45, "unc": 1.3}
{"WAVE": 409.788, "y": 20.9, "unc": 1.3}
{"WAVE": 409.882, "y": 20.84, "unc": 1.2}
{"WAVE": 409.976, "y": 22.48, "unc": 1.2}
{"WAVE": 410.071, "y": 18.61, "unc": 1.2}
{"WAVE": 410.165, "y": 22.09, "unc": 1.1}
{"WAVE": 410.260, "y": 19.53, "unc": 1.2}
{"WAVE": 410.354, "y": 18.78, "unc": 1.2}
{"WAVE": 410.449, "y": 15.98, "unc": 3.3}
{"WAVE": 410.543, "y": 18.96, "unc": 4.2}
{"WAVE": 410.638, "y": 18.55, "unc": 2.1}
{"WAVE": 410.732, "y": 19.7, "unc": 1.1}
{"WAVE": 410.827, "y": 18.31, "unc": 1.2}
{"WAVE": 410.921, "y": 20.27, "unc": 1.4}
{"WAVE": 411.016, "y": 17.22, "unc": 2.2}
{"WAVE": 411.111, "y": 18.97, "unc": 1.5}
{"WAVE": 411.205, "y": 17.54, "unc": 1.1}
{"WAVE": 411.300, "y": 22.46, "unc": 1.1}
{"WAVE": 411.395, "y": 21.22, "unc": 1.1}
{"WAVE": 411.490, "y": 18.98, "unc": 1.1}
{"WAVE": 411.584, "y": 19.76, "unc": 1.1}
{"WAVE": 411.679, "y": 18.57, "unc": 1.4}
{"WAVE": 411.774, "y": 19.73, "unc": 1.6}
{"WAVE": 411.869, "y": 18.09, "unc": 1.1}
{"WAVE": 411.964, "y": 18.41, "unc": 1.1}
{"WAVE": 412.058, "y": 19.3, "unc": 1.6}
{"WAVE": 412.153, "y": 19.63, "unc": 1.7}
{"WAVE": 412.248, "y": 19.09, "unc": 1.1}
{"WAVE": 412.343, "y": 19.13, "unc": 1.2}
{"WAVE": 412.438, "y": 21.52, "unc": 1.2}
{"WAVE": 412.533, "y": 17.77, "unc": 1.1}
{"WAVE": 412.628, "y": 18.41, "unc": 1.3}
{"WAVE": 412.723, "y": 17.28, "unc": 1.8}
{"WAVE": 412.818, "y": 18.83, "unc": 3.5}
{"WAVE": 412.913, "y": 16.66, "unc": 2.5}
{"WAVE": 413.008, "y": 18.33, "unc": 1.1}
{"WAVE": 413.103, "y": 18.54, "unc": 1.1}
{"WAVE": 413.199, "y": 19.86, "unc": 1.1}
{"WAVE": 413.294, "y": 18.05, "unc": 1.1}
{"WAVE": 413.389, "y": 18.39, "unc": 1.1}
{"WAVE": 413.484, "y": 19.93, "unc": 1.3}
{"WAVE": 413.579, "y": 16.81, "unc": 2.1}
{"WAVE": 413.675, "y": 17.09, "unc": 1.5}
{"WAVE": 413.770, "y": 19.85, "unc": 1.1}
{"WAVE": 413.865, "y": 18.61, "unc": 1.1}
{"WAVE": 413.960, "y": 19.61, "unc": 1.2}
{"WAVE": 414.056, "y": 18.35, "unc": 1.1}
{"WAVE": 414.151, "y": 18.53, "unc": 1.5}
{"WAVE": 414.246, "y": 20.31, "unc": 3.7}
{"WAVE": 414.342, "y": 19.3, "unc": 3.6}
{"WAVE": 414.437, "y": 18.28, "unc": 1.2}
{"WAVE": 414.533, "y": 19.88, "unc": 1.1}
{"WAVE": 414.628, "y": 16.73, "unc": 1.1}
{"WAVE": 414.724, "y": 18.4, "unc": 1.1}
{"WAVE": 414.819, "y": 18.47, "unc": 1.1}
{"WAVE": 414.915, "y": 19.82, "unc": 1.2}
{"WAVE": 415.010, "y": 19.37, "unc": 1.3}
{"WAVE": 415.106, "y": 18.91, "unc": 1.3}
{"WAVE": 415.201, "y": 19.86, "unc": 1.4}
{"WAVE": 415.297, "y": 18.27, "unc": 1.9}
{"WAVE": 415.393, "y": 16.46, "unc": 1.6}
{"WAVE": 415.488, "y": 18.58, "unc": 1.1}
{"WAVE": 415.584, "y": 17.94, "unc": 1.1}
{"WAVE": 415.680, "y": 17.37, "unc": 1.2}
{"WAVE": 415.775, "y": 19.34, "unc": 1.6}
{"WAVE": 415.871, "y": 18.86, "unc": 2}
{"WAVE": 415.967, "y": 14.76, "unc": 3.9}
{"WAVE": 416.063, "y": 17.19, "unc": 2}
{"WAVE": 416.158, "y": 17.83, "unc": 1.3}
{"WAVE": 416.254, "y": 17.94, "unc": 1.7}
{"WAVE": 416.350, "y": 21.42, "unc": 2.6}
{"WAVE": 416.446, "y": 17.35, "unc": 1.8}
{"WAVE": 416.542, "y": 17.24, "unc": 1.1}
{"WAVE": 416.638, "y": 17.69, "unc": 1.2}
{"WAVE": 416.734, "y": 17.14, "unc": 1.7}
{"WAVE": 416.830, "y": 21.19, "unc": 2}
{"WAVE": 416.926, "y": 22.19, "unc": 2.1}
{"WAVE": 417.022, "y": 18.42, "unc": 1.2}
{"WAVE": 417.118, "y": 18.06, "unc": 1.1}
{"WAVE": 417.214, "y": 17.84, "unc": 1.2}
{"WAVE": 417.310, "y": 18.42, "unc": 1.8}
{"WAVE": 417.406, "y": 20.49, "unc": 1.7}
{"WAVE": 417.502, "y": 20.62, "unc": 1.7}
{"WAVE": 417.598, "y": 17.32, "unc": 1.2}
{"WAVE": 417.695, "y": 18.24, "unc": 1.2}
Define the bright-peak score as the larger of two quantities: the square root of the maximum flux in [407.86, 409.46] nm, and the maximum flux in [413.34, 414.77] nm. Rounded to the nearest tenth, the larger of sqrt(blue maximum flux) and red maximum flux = 20.3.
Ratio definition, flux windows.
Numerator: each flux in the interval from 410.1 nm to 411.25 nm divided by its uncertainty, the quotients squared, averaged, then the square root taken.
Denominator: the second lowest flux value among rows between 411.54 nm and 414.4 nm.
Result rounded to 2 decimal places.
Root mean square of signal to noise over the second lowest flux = 0.82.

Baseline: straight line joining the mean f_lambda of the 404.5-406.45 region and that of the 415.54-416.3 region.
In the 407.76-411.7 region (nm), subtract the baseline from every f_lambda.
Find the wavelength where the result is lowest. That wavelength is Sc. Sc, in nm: 410.449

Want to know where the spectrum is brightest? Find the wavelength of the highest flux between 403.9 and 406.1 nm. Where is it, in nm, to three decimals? 404.910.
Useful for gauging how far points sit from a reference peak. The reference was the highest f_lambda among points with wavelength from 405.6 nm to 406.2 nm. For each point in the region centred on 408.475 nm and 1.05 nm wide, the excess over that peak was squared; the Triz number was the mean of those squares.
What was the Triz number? 2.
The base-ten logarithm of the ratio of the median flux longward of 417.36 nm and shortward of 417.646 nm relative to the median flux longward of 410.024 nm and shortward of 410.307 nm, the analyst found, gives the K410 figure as 0.02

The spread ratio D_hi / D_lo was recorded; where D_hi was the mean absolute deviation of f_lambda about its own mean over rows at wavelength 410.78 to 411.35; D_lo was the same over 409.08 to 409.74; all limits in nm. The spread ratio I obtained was 1.2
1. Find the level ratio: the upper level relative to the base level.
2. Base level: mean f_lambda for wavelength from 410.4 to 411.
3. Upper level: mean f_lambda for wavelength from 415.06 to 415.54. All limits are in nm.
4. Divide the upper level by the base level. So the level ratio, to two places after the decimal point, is 0.99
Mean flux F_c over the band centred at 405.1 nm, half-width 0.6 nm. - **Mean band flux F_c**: 19.3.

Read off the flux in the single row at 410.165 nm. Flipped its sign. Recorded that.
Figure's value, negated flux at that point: -22.1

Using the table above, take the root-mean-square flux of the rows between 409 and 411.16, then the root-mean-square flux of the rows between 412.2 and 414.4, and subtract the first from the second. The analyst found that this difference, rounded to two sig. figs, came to -1.2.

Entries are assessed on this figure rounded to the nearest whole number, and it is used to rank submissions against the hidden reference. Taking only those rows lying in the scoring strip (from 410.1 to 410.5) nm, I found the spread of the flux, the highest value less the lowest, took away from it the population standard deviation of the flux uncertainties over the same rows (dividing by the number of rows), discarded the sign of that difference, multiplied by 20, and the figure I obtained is 104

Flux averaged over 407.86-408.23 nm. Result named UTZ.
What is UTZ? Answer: 20.7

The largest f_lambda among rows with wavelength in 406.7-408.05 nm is 22.42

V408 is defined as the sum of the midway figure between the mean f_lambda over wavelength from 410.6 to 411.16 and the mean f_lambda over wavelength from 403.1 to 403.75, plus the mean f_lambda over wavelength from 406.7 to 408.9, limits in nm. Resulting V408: 38.6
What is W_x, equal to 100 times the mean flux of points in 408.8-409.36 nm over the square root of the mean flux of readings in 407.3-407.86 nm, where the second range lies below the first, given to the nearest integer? 478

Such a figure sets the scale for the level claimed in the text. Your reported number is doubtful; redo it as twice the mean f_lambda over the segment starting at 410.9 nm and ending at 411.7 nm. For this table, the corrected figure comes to 38.9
